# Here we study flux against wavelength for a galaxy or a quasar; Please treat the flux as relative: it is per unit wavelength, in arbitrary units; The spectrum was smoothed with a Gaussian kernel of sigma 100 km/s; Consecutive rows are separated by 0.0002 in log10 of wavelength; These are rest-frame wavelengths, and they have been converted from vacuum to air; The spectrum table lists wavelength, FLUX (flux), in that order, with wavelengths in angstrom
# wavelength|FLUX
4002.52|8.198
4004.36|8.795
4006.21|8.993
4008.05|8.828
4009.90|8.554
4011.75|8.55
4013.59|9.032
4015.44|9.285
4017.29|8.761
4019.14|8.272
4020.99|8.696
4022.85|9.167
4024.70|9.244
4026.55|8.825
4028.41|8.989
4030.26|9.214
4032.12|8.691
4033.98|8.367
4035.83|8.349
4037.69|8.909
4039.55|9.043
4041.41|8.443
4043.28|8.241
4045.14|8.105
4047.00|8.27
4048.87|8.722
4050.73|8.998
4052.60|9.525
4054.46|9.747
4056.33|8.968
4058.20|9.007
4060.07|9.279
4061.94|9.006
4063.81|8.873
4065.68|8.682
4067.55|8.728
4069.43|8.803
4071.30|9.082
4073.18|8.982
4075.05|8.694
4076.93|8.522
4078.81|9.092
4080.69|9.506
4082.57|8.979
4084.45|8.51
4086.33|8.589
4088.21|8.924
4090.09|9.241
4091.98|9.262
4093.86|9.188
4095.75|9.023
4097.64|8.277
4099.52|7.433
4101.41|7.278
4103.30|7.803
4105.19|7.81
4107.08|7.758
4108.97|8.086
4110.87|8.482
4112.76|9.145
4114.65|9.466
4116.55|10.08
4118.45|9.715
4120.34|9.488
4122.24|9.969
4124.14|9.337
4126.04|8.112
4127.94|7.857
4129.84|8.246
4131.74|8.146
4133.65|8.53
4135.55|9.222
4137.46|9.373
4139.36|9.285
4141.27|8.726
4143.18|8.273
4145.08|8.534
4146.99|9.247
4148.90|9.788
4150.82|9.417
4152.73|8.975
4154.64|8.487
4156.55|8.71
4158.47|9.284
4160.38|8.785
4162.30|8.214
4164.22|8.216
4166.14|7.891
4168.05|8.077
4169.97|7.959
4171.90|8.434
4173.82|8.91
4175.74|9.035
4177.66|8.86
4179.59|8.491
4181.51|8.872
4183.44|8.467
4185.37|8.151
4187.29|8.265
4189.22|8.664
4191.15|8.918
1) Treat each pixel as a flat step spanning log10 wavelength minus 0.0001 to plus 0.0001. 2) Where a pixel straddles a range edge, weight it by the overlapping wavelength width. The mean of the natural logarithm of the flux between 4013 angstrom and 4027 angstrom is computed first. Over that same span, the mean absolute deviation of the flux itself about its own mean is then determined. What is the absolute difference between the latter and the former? 1.91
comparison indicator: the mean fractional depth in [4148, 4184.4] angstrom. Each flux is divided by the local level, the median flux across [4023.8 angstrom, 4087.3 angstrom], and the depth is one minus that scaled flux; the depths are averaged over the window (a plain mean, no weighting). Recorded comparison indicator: 0.024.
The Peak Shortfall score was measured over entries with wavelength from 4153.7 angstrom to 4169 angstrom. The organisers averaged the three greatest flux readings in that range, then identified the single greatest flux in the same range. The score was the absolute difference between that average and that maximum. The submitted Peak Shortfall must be 0.36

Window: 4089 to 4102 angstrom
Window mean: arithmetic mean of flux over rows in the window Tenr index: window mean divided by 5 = 1.71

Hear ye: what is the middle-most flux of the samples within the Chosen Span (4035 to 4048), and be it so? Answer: 8.3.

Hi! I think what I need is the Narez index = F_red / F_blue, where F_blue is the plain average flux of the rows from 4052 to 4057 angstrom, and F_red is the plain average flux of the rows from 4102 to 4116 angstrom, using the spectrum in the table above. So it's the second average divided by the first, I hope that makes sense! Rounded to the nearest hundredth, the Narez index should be 0.89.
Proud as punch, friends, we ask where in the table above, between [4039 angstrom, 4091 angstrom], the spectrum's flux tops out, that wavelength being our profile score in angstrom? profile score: 4054.46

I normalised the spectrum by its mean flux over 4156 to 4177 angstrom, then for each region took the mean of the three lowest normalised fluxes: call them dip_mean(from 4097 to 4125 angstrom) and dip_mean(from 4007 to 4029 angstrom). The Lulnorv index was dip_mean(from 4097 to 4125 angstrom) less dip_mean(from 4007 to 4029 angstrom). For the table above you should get -0.114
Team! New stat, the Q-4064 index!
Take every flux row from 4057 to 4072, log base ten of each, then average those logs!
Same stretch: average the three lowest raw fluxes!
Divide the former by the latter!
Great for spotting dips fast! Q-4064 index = 0.109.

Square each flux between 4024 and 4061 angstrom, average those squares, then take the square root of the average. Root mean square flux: 8.86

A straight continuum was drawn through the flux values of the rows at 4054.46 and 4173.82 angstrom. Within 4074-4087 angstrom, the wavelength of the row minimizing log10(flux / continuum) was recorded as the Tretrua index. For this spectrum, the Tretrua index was 4076.93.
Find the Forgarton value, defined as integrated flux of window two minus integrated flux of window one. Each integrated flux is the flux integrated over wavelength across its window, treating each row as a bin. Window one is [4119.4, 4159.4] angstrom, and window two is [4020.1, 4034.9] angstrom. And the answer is -224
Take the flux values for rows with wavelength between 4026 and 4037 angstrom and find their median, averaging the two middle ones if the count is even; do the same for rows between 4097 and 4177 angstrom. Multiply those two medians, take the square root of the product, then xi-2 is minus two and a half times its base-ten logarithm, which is -2.342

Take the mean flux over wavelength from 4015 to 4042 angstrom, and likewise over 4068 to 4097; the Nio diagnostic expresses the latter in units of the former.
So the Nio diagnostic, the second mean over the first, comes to 1.02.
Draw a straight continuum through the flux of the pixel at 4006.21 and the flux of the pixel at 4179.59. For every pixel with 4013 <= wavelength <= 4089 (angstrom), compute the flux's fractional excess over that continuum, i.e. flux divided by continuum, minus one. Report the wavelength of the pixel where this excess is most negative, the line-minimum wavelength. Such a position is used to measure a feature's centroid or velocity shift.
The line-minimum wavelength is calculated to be 4045.14 angstrom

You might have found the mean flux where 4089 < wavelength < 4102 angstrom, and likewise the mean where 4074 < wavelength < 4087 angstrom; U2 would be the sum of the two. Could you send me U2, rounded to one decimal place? 17.4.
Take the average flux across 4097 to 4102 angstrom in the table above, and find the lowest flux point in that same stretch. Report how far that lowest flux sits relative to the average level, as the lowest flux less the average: -0.38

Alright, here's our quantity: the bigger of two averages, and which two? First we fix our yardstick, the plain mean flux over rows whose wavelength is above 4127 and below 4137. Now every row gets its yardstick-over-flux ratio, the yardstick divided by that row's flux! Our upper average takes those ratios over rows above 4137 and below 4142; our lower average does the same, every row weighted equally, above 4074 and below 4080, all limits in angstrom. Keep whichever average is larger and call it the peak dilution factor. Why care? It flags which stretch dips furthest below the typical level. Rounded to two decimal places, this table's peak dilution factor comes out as 0.96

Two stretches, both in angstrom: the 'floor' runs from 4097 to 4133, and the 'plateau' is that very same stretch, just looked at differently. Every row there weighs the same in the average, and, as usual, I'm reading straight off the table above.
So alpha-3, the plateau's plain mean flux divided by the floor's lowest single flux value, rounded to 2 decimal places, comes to 1.18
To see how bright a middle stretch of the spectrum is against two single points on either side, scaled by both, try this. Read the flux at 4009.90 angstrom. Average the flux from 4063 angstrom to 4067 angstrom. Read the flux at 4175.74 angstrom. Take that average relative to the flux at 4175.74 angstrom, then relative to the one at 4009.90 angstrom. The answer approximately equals 0.114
